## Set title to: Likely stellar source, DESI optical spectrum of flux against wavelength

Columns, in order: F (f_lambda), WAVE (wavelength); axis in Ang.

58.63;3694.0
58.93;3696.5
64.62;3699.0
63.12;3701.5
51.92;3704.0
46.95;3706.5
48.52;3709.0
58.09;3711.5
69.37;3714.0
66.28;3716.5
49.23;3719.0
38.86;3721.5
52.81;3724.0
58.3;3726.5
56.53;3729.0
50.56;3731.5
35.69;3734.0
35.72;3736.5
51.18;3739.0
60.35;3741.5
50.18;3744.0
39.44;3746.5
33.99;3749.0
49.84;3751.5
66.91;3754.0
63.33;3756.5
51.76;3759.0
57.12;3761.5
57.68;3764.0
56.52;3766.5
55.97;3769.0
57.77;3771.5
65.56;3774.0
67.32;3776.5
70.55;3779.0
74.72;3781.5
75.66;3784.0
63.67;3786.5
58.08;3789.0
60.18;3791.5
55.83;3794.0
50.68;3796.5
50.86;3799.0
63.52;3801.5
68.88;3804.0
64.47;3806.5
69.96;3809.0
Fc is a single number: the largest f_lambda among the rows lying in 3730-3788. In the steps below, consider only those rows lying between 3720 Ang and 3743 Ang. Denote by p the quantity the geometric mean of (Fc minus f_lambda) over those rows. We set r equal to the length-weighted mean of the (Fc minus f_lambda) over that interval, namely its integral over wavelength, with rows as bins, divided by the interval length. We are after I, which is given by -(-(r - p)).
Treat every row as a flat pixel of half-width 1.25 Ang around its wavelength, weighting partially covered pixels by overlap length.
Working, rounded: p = 25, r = 27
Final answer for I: 1.5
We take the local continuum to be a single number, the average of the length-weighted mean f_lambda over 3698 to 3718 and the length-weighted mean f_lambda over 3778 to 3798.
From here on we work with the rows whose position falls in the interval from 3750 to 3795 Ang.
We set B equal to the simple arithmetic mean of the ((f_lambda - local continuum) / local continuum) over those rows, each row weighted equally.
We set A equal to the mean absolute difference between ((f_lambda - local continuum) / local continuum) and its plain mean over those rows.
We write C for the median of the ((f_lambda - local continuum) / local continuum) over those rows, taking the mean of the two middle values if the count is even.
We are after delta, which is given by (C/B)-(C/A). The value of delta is -2.42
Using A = 0.10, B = 0.01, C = -0.029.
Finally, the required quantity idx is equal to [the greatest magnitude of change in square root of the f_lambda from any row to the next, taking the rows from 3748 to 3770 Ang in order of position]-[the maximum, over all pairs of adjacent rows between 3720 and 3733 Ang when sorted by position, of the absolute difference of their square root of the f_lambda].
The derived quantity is 0.2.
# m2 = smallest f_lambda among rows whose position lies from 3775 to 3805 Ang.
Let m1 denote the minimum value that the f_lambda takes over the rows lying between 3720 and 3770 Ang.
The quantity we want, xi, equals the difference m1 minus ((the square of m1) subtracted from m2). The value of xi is 1139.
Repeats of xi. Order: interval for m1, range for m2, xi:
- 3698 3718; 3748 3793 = 2217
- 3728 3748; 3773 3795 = 1254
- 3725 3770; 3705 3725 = 1150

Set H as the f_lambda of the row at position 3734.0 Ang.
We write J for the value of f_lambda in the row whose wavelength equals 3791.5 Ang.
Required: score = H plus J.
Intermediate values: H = 35.69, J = 60.18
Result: 96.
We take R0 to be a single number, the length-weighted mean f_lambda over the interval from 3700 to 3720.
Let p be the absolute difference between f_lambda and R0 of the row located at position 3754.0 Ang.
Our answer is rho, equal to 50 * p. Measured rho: 502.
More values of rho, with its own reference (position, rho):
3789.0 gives 60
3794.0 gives 52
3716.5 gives 470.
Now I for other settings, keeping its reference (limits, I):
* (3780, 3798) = 13.0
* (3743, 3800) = 17.6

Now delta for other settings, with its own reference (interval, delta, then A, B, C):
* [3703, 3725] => 2.45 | 0.12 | -0.12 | -0.148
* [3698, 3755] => 2.28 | 0.14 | -0.14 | -0.160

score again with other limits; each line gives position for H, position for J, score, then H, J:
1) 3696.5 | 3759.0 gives 111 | 58.93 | 51.76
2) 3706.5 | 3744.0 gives 97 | 46.95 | 50.18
